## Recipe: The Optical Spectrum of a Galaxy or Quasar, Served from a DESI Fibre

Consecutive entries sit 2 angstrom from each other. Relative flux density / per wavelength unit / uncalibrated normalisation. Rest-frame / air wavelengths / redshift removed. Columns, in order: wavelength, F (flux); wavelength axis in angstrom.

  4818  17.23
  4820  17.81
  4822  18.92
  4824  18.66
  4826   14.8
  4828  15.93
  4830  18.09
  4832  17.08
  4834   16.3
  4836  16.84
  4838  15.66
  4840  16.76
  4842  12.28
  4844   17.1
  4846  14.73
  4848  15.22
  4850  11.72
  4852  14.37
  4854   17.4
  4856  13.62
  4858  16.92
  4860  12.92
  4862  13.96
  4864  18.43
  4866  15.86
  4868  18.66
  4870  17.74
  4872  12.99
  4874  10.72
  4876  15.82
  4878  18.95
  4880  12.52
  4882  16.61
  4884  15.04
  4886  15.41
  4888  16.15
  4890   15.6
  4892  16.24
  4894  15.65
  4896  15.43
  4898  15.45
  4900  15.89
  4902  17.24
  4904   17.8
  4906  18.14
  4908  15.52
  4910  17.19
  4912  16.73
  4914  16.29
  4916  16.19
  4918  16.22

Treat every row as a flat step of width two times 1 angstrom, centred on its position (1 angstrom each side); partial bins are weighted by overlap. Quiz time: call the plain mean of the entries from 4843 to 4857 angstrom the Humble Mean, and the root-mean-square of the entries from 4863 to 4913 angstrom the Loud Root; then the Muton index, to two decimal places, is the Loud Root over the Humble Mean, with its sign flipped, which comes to -1.09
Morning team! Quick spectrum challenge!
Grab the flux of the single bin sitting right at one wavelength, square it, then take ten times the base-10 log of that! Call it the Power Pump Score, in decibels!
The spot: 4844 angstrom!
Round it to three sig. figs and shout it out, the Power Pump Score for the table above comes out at 24.7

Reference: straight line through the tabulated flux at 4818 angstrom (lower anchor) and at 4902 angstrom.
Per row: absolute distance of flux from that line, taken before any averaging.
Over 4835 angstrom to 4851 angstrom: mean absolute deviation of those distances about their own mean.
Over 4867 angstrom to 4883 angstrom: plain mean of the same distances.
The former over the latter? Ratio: 0.60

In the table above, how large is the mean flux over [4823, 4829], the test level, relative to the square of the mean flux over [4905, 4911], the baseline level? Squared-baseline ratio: 0.0573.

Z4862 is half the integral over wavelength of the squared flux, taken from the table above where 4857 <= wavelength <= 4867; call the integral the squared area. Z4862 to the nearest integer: 1239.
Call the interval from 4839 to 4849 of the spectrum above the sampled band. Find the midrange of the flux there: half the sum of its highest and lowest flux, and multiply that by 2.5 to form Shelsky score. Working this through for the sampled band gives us 36.7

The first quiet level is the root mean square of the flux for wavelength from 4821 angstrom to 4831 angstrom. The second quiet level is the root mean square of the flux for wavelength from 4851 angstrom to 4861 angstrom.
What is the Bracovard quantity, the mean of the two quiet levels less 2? 14.25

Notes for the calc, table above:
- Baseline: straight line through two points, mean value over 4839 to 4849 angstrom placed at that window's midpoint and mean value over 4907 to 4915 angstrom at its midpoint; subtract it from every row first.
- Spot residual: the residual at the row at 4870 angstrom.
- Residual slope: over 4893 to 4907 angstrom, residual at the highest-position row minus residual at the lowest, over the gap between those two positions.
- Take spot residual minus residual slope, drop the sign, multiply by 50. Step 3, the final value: 93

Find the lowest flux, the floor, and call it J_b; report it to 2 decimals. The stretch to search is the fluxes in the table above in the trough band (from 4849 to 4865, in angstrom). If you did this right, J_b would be 11.72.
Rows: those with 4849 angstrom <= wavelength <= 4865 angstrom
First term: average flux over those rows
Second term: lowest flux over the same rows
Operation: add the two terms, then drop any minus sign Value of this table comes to 26.6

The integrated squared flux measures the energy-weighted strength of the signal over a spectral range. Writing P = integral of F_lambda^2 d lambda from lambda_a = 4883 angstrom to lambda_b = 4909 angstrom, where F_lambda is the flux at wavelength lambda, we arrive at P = 6780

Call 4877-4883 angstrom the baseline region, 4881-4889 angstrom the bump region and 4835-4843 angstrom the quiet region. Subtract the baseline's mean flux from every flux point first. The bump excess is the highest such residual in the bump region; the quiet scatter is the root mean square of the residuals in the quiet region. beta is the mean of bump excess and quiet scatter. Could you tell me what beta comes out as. 1.27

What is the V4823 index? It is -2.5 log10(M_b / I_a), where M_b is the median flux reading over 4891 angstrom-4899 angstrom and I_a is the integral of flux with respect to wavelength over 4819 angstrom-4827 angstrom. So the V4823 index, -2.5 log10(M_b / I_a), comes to 2.39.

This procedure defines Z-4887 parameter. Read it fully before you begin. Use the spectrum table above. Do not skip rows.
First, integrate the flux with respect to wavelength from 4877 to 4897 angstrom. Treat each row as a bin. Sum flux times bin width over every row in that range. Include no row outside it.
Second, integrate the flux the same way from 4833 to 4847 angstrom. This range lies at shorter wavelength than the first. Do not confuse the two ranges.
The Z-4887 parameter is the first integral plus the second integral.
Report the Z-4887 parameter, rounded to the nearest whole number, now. 535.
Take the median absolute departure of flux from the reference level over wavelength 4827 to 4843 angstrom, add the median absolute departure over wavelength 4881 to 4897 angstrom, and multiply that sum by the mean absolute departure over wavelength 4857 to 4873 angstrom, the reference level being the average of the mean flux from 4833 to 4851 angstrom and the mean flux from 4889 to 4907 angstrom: 2.8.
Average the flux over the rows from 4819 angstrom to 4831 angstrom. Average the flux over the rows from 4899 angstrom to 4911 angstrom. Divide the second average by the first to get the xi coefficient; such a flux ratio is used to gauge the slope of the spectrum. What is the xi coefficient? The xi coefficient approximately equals 0.98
